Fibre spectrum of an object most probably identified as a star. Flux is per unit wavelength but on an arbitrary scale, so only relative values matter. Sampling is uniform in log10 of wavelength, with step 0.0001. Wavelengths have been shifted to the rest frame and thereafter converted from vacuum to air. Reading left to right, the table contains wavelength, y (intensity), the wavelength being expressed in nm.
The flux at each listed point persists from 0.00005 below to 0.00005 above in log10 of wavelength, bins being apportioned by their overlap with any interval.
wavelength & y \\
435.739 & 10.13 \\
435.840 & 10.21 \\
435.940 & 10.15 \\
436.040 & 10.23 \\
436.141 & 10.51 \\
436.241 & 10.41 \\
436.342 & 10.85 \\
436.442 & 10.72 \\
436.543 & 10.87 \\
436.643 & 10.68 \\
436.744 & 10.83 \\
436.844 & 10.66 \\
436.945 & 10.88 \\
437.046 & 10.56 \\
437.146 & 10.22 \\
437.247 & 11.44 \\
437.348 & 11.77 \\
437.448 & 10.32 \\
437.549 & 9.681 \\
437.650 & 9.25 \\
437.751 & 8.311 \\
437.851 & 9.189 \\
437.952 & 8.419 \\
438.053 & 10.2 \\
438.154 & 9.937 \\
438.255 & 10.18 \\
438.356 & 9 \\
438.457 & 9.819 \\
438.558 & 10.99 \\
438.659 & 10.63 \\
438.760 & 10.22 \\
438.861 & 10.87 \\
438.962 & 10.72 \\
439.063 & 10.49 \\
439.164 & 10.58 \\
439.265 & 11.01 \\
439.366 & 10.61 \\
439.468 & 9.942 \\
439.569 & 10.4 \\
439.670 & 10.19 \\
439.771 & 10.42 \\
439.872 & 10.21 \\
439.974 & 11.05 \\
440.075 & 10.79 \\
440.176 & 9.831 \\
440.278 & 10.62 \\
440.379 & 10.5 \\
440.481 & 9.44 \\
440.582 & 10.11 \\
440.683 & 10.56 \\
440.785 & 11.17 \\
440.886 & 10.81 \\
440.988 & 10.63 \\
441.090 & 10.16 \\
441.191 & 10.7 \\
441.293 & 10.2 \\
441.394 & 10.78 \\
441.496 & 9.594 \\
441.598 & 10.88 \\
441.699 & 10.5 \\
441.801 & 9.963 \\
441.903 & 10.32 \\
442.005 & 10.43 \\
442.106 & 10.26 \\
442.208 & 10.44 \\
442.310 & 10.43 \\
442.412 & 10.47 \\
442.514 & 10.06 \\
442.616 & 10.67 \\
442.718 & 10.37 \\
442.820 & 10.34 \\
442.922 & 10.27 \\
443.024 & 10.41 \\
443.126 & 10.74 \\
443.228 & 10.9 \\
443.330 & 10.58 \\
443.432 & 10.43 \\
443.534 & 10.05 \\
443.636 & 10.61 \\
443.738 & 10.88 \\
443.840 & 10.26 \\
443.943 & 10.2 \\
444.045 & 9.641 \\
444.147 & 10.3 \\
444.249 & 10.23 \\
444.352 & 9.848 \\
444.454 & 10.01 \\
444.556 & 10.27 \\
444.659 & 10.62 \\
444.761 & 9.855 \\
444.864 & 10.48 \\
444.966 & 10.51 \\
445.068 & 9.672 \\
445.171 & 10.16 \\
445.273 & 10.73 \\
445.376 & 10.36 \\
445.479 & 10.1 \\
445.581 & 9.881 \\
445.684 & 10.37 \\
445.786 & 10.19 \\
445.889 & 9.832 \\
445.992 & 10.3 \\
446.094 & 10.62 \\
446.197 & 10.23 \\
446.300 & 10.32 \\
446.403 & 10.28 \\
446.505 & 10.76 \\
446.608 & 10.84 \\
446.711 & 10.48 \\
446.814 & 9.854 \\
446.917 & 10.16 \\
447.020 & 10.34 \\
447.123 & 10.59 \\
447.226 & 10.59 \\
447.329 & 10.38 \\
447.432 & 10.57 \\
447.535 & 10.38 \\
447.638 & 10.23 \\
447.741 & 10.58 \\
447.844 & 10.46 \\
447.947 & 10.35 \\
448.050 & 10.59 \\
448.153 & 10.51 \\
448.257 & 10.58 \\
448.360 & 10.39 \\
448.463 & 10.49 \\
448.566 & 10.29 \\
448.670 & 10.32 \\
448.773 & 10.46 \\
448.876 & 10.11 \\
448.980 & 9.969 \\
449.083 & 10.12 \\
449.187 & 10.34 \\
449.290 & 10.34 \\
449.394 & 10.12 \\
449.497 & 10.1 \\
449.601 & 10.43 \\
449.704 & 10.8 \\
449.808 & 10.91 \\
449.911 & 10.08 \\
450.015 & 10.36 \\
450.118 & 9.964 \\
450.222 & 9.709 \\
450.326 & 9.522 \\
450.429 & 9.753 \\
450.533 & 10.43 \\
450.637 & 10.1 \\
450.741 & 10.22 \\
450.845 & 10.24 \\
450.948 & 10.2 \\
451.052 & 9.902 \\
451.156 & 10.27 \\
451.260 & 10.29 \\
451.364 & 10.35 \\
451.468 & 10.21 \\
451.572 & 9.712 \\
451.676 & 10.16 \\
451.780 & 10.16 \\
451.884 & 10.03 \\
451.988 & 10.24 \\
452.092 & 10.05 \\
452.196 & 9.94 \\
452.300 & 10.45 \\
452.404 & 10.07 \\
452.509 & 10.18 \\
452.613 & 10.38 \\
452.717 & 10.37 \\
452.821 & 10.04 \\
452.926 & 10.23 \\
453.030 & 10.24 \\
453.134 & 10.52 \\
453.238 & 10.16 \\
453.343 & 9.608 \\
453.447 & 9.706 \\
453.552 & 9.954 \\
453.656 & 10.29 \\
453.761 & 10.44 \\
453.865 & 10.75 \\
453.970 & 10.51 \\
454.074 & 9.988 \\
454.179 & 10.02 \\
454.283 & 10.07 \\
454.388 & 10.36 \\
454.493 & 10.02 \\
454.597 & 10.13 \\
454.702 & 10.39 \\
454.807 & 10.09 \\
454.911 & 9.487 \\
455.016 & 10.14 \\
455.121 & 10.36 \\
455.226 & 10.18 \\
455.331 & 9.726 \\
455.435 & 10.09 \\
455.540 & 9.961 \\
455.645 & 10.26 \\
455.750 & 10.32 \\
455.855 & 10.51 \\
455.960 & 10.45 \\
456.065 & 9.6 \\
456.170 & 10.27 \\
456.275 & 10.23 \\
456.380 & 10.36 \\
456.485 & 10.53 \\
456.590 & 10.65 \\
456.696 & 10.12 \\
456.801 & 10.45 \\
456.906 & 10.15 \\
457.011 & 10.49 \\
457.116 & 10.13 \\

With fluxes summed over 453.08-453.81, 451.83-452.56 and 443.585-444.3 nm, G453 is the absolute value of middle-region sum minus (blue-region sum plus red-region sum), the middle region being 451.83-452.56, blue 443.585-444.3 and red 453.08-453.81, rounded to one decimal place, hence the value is 71.8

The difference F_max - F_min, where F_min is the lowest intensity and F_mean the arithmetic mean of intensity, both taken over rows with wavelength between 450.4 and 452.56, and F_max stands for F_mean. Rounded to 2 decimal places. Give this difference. 0.43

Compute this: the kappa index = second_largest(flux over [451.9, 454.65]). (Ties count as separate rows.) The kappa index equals 10.52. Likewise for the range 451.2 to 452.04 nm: 10.29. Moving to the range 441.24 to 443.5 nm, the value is 10.88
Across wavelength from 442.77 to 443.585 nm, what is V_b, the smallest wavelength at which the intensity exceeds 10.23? 442.820 nm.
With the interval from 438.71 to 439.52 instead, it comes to 438.861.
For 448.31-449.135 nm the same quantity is 448.360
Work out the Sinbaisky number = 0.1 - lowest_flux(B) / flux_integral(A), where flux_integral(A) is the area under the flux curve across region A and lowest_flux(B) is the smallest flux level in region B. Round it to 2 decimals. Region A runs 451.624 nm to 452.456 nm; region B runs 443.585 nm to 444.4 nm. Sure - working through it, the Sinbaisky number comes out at -1.04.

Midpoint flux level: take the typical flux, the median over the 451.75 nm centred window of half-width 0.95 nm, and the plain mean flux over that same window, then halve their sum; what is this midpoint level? 10.2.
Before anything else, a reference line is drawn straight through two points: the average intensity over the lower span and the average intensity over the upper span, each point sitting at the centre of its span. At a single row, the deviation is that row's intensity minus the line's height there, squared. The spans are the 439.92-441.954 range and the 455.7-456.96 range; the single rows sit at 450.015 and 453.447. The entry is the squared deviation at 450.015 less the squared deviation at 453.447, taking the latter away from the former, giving -0.39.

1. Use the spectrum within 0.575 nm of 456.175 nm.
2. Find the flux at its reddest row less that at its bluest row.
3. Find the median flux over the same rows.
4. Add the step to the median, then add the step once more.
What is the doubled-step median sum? 10.0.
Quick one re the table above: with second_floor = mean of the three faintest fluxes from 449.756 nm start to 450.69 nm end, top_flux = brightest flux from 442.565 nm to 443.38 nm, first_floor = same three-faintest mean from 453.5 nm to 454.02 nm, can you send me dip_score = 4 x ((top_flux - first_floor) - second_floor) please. -36.0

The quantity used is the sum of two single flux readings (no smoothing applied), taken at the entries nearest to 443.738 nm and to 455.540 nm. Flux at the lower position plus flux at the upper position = 20.8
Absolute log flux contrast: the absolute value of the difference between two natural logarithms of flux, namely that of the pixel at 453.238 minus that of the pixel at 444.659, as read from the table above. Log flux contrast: 0.044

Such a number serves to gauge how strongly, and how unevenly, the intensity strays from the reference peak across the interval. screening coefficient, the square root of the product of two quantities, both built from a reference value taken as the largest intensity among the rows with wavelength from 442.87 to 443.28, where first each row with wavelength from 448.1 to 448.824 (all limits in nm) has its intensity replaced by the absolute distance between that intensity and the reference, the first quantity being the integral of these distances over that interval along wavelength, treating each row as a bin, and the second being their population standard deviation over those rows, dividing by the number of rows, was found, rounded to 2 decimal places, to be 0.18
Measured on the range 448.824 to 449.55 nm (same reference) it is 0.26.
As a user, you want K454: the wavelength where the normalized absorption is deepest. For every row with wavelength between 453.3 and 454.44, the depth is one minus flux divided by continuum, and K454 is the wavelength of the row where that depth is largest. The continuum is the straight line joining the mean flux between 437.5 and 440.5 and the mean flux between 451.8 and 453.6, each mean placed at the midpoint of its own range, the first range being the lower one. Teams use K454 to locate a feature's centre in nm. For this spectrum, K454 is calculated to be 453.343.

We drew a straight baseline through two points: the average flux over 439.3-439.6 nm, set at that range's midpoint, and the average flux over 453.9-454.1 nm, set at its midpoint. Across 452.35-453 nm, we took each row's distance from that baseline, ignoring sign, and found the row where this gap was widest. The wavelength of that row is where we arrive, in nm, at 452.821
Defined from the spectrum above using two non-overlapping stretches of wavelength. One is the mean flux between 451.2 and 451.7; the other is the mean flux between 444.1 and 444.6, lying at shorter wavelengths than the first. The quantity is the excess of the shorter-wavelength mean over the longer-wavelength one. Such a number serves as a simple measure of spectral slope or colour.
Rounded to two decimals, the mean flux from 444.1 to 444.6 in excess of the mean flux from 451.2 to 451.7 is -0.01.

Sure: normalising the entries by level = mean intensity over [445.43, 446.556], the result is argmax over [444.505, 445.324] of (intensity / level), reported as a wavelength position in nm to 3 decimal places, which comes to 445.273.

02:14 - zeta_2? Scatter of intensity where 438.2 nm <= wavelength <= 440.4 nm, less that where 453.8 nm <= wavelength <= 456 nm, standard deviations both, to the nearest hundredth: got 0.19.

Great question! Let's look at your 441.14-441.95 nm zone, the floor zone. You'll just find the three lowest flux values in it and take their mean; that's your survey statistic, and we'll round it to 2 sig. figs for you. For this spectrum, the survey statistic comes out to 9.9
